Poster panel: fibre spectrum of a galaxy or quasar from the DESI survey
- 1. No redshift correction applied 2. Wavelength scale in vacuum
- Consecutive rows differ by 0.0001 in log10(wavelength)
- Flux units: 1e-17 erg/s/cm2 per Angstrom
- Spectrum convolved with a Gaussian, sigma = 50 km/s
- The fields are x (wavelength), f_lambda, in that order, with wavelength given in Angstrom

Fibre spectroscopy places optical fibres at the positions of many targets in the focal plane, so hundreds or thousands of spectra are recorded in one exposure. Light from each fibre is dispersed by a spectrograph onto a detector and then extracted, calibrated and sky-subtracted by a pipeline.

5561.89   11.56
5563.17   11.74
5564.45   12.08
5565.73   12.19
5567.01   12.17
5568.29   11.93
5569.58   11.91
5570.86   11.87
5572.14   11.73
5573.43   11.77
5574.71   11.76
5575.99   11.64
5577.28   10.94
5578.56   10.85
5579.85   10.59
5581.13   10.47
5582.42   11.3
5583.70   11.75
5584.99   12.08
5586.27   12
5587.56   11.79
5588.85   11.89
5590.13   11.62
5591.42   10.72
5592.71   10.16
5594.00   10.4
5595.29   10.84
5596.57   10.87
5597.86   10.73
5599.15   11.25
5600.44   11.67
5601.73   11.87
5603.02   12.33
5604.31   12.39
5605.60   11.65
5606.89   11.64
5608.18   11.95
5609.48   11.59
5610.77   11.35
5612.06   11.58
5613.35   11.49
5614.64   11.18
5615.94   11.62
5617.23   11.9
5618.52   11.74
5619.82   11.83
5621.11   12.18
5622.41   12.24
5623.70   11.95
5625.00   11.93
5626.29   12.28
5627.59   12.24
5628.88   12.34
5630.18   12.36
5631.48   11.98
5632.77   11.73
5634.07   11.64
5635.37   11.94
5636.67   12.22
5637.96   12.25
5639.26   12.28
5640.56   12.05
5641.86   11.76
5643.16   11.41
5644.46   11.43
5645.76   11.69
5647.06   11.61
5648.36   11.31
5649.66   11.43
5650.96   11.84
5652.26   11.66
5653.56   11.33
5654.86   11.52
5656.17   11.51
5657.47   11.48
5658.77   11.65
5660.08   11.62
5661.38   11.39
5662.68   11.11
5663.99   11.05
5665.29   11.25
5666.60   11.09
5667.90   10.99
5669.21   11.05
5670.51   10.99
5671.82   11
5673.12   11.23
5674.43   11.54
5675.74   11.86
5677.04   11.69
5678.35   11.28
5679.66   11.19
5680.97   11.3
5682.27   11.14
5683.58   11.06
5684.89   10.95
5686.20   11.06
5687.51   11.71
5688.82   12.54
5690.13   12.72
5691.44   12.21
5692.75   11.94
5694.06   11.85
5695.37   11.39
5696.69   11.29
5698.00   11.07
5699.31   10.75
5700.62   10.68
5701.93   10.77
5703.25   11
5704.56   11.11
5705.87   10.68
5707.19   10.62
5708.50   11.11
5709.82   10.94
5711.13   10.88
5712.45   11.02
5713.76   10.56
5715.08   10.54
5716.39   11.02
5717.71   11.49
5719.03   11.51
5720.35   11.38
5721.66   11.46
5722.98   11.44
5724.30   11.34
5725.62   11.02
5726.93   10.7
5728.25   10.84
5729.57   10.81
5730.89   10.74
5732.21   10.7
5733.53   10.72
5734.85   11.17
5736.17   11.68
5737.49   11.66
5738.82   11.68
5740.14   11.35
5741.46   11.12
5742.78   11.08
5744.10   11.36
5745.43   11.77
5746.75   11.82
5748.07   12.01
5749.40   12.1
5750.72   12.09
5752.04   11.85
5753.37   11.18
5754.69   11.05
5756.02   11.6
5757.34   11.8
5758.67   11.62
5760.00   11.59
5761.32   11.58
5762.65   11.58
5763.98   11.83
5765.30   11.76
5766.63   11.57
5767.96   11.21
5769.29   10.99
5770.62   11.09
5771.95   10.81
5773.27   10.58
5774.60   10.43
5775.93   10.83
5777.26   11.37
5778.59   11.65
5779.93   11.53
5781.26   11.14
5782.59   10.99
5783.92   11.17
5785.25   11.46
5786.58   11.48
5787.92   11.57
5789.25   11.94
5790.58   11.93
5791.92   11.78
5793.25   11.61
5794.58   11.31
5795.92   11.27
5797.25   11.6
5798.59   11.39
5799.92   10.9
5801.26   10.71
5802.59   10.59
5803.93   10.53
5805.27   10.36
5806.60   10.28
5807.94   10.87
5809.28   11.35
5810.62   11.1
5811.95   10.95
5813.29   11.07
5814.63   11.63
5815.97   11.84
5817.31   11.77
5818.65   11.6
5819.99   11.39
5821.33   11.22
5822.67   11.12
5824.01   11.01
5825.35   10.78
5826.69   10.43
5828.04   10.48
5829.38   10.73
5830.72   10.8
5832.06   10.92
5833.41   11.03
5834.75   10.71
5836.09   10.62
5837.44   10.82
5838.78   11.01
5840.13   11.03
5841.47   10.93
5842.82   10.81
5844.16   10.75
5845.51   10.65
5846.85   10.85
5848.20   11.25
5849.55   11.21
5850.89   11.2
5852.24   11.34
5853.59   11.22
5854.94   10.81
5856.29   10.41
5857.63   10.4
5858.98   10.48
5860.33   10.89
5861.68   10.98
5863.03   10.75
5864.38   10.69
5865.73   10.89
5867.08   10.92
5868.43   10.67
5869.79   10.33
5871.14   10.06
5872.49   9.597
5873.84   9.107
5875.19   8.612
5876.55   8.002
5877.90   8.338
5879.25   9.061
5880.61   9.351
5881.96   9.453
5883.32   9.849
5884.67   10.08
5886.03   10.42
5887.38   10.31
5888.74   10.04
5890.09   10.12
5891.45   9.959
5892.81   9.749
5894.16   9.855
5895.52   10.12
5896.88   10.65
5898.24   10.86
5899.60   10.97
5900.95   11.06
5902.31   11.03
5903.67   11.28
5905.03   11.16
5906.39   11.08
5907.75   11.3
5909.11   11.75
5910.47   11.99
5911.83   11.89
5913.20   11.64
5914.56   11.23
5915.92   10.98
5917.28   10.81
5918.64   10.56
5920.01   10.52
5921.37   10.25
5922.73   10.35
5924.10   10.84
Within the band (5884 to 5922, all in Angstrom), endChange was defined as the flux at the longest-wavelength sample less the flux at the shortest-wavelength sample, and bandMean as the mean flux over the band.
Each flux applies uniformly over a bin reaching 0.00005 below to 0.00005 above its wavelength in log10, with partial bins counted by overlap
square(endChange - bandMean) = 112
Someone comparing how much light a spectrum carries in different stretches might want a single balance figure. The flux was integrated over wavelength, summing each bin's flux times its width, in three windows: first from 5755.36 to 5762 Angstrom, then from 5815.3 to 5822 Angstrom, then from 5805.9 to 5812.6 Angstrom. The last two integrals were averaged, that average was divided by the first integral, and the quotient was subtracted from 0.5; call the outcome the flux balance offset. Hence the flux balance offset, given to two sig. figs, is -0.47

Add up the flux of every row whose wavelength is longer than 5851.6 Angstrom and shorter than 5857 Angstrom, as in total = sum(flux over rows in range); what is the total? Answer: 44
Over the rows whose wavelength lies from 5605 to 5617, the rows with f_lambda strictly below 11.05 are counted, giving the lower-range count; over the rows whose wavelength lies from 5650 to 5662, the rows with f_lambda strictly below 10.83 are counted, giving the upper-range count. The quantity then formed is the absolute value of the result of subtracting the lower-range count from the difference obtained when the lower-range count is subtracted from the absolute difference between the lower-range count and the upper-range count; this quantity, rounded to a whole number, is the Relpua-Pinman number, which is 0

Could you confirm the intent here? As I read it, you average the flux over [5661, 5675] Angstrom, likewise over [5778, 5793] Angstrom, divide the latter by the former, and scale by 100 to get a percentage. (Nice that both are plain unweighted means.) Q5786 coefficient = 103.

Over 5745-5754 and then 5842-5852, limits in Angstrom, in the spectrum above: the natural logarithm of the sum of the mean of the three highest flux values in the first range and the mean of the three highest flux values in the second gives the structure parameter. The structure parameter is 3.15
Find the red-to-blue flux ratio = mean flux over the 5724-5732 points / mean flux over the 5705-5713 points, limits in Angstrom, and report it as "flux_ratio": 1.00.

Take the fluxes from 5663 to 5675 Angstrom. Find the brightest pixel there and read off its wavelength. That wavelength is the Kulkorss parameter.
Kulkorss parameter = 5674.43 Angstrom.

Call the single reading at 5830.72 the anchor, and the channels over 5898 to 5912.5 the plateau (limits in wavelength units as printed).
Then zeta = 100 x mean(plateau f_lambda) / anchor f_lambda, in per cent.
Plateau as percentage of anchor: 105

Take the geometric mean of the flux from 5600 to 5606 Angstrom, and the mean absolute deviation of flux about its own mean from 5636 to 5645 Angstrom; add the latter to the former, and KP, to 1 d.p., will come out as 12.3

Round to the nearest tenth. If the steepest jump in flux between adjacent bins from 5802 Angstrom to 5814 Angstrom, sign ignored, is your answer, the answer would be 0.6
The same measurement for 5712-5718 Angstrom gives 0.5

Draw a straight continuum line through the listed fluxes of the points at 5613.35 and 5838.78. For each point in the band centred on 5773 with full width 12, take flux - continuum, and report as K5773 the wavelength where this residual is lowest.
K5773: 5774.60 Angstrom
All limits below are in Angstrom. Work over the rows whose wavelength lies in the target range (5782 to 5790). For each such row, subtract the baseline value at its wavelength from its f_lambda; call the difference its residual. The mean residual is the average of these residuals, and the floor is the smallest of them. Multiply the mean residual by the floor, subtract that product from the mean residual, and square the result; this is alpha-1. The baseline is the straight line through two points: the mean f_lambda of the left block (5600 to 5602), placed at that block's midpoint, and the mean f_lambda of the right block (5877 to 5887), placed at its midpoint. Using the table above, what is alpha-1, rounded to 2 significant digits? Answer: 0.13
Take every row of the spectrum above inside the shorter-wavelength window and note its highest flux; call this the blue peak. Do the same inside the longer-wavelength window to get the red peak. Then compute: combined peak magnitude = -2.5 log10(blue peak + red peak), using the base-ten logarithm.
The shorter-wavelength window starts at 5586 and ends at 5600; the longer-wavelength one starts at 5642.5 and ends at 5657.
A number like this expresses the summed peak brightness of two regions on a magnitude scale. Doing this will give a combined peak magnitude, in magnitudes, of -3.44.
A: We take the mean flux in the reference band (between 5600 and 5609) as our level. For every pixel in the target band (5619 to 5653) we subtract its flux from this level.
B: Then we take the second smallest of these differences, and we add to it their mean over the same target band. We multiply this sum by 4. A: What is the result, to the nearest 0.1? -1.6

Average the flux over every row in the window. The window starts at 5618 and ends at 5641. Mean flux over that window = 12.1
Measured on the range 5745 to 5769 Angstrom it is 11.7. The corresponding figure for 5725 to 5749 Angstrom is 11.2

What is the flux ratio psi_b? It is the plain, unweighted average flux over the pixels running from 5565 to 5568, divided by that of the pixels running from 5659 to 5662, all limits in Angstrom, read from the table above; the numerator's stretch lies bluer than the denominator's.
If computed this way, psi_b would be 1.06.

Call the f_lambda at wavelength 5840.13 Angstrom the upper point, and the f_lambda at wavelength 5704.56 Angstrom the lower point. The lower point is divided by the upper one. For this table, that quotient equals 1.01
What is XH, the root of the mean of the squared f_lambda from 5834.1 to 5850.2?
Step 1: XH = 10.9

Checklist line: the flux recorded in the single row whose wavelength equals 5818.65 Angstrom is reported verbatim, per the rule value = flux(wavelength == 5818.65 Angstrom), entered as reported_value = 11.6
